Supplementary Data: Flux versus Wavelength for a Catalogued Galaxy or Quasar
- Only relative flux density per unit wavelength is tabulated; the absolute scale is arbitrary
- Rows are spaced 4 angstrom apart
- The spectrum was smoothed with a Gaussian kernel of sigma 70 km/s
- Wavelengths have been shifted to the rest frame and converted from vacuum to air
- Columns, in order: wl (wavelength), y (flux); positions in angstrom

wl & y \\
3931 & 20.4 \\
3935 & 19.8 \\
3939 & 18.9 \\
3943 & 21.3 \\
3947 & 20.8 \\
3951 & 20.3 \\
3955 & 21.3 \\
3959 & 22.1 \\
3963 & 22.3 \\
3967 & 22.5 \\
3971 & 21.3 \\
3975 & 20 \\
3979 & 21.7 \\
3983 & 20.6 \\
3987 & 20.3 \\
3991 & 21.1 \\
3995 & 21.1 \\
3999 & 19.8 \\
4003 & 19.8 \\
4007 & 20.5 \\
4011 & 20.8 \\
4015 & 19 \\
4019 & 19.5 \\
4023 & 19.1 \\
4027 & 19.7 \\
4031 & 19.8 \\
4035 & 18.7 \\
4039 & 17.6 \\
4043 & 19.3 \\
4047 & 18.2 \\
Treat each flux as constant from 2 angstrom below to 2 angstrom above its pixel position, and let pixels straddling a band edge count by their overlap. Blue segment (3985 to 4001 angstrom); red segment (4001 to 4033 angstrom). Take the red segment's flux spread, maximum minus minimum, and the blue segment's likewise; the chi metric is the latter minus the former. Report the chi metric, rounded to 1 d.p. -0.5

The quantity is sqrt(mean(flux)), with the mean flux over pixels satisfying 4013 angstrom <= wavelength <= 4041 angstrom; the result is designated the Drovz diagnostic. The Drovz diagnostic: 4.37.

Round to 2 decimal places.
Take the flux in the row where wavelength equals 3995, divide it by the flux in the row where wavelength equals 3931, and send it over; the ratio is 1.03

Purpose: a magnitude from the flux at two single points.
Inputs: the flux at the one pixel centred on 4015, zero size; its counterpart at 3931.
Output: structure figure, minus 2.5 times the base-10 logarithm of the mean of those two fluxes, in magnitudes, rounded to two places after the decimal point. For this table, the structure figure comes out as -3.24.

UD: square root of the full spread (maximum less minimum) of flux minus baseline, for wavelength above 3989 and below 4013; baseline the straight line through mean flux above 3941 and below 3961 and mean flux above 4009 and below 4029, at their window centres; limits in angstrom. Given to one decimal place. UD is 1.1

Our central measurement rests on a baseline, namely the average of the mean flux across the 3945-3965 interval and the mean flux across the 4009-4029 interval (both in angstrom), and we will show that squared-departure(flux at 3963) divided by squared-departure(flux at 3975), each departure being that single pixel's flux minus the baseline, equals 14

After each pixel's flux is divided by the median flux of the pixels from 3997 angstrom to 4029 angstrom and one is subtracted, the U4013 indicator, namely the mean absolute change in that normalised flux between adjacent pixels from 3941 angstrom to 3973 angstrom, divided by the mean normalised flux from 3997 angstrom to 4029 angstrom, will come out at 25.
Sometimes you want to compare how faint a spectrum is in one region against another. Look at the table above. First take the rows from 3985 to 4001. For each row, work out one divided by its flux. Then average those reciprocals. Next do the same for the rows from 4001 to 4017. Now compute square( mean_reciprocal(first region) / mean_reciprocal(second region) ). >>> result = 0.95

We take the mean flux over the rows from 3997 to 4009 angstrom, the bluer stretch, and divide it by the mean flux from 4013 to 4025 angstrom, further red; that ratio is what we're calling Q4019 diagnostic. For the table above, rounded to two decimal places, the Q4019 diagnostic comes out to 1.04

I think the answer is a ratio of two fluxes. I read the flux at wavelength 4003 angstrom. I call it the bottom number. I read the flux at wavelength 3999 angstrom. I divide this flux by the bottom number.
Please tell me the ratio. 1.00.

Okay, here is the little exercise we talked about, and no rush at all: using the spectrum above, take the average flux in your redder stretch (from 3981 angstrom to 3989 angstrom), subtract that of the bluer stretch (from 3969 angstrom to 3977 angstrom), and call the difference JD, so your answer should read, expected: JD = -0.2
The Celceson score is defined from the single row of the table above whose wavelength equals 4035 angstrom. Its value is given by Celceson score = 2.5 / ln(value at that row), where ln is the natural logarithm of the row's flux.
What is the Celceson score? 0.854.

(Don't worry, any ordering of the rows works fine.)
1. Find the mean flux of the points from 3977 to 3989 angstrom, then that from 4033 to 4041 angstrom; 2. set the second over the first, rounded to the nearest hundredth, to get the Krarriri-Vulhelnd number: 0.87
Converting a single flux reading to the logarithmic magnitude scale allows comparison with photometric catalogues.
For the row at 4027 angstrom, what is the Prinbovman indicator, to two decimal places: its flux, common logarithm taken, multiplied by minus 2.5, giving -3.24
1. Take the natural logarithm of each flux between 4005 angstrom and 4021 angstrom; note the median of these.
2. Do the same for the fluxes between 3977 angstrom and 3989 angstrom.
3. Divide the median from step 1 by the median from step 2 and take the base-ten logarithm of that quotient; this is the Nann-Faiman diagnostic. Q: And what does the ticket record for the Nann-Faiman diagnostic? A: -0.0043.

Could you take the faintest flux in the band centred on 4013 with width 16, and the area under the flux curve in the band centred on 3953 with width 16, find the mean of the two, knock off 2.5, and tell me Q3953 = 176.0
